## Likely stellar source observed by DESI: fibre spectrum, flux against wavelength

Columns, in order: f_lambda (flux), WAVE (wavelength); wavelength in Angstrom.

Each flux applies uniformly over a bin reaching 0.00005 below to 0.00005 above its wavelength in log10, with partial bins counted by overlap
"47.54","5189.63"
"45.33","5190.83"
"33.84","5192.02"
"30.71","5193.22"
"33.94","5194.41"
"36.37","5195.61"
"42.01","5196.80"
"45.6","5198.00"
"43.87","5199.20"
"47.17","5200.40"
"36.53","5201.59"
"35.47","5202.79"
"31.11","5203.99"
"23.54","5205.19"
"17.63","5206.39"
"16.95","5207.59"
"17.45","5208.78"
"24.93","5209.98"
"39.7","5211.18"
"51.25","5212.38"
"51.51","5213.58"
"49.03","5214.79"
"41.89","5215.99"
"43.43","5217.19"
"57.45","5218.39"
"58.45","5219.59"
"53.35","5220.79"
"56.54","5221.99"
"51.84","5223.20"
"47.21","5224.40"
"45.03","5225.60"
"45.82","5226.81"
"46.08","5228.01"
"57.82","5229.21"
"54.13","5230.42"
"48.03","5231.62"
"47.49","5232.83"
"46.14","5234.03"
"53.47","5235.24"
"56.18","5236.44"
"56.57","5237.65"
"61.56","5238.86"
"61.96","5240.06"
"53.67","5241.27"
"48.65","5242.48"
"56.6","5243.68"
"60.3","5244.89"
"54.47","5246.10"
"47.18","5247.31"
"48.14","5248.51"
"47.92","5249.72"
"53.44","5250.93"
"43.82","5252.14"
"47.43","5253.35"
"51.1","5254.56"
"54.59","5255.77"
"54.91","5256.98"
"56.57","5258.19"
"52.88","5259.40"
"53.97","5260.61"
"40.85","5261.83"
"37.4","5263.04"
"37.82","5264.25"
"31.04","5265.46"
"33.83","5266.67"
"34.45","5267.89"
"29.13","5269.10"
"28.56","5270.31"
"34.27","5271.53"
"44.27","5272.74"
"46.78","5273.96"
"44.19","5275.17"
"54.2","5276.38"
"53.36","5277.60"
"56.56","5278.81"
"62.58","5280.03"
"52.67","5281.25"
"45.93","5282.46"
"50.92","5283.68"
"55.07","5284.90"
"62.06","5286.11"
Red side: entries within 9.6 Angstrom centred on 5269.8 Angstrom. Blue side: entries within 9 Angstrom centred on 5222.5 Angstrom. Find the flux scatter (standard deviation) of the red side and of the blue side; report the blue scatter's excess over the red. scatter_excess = -1.3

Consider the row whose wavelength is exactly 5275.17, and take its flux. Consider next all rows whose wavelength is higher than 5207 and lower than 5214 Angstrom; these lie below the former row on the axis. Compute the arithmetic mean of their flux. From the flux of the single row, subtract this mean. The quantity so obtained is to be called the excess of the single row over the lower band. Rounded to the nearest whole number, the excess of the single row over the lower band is 11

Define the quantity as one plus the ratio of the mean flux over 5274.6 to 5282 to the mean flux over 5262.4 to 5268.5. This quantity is 2.54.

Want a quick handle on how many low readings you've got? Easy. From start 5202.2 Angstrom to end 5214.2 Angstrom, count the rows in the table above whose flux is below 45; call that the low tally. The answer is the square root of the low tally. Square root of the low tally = 2.8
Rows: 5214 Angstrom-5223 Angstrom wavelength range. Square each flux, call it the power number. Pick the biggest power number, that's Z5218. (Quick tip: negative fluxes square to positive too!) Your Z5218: 3416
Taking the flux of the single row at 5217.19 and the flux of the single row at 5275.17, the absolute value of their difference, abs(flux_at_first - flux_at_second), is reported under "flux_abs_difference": 1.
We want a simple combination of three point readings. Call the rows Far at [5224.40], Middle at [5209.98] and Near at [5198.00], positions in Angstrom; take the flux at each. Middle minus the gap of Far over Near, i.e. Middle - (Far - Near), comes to 23.3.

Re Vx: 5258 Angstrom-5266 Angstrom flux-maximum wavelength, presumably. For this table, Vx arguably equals 5258.19 Angstrom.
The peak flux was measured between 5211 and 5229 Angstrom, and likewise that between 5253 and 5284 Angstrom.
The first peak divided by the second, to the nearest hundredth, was 0.93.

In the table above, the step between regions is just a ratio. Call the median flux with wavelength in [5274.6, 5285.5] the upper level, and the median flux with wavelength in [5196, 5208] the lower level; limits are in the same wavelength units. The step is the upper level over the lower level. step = 1.5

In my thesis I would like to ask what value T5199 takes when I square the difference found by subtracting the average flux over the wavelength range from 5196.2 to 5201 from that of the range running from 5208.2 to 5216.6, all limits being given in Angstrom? 28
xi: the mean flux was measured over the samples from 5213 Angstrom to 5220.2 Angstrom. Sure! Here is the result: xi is 50.3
